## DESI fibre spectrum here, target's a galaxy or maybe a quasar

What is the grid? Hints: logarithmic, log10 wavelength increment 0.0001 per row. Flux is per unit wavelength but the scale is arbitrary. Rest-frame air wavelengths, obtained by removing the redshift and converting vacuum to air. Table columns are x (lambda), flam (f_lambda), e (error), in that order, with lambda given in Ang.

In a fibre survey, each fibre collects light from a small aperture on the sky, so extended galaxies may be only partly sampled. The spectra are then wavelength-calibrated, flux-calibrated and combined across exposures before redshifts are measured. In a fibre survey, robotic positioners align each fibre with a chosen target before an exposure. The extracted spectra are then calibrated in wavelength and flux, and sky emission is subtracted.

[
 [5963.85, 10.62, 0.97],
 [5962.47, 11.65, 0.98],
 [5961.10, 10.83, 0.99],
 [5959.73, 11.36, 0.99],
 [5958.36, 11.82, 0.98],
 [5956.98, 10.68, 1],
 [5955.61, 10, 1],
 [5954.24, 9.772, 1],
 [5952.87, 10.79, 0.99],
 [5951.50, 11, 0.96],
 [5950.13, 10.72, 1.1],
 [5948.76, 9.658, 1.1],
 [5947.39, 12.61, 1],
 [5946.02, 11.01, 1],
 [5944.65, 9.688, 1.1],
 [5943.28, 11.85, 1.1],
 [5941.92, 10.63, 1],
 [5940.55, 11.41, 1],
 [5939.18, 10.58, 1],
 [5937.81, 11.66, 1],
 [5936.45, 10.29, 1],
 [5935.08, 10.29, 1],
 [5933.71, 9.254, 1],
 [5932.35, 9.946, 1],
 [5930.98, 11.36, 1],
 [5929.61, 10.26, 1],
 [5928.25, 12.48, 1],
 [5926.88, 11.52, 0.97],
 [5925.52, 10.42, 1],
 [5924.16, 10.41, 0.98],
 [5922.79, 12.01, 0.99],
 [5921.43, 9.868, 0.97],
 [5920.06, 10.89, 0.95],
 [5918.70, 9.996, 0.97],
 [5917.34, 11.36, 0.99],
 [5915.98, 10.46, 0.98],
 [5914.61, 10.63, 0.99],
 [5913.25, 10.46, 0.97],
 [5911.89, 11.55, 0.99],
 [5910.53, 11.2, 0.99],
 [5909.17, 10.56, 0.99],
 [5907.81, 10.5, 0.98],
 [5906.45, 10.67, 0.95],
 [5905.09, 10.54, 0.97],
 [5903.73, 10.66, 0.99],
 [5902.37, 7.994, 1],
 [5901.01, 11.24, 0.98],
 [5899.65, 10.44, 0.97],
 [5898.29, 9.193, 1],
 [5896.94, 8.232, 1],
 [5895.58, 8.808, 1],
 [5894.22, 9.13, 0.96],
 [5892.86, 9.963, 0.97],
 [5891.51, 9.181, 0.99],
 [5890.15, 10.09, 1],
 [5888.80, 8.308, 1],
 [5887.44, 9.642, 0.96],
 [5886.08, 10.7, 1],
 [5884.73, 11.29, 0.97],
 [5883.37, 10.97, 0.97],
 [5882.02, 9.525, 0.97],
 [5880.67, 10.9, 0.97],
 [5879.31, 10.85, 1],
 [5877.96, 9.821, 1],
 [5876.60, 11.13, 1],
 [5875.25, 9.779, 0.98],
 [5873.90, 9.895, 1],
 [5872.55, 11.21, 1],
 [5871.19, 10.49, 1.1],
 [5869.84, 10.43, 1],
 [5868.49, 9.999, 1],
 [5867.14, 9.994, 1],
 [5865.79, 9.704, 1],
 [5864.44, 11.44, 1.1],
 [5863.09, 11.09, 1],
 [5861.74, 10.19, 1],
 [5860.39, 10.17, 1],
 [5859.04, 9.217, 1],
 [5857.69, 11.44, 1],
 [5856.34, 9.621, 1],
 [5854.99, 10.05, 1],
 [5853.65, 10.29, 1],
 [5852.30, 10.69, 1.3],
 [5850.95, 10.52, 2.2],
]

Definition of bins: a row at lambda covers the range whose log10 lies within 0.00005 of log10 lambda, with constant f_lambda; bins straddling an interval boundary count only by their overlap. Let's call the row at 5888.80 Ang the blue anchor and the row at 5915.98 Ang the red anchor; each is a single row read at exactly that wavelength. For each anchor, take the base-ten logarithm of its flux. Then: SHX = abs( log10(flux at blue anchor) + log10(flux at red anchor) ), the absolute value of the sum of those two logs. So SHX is 1.94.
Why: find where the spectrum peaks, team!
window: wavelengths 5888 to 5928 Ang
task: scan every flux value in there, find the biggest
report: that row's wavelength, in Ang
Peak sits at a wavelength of 5922.79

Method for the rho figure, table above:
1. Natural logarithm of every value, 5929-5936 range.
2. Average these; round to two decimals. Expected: 2.32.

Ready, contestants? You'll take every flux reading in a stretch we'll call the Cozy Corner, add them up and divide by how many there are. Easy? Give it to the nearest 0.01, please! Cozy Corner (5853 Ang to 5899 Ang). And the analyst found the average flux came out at 10.08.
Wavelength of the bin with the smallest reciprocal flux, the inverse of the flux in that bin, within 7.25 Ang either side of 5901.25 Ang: 5901.01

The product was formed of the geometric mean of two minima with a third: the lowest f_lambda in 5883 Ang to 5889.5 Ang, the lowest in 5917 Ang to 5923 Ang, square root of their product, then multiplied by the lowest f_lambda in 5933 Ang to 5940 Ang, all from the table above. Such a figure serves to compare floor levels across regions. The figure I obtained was 84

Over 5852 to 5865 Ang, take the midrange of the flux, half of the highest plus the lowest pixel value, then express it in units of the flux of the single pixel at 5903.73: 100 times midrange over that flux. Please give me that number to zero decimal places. 97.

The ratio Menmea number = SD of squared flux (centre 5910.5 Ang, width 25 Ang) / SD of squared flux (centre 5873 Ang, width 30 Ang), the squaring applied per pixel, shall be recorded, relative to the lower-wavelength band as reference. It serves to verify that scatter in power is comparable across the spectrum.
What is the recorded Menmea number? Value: 1.30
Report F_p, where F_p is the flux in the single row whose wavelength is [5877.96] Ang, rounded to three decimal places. 9.821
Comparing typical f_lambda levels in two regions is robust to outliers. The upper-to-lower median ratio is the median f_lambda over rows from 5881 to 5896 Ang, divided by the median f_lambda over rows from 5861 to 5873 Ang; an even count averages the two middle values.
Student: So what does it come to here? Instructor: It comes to 0.92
